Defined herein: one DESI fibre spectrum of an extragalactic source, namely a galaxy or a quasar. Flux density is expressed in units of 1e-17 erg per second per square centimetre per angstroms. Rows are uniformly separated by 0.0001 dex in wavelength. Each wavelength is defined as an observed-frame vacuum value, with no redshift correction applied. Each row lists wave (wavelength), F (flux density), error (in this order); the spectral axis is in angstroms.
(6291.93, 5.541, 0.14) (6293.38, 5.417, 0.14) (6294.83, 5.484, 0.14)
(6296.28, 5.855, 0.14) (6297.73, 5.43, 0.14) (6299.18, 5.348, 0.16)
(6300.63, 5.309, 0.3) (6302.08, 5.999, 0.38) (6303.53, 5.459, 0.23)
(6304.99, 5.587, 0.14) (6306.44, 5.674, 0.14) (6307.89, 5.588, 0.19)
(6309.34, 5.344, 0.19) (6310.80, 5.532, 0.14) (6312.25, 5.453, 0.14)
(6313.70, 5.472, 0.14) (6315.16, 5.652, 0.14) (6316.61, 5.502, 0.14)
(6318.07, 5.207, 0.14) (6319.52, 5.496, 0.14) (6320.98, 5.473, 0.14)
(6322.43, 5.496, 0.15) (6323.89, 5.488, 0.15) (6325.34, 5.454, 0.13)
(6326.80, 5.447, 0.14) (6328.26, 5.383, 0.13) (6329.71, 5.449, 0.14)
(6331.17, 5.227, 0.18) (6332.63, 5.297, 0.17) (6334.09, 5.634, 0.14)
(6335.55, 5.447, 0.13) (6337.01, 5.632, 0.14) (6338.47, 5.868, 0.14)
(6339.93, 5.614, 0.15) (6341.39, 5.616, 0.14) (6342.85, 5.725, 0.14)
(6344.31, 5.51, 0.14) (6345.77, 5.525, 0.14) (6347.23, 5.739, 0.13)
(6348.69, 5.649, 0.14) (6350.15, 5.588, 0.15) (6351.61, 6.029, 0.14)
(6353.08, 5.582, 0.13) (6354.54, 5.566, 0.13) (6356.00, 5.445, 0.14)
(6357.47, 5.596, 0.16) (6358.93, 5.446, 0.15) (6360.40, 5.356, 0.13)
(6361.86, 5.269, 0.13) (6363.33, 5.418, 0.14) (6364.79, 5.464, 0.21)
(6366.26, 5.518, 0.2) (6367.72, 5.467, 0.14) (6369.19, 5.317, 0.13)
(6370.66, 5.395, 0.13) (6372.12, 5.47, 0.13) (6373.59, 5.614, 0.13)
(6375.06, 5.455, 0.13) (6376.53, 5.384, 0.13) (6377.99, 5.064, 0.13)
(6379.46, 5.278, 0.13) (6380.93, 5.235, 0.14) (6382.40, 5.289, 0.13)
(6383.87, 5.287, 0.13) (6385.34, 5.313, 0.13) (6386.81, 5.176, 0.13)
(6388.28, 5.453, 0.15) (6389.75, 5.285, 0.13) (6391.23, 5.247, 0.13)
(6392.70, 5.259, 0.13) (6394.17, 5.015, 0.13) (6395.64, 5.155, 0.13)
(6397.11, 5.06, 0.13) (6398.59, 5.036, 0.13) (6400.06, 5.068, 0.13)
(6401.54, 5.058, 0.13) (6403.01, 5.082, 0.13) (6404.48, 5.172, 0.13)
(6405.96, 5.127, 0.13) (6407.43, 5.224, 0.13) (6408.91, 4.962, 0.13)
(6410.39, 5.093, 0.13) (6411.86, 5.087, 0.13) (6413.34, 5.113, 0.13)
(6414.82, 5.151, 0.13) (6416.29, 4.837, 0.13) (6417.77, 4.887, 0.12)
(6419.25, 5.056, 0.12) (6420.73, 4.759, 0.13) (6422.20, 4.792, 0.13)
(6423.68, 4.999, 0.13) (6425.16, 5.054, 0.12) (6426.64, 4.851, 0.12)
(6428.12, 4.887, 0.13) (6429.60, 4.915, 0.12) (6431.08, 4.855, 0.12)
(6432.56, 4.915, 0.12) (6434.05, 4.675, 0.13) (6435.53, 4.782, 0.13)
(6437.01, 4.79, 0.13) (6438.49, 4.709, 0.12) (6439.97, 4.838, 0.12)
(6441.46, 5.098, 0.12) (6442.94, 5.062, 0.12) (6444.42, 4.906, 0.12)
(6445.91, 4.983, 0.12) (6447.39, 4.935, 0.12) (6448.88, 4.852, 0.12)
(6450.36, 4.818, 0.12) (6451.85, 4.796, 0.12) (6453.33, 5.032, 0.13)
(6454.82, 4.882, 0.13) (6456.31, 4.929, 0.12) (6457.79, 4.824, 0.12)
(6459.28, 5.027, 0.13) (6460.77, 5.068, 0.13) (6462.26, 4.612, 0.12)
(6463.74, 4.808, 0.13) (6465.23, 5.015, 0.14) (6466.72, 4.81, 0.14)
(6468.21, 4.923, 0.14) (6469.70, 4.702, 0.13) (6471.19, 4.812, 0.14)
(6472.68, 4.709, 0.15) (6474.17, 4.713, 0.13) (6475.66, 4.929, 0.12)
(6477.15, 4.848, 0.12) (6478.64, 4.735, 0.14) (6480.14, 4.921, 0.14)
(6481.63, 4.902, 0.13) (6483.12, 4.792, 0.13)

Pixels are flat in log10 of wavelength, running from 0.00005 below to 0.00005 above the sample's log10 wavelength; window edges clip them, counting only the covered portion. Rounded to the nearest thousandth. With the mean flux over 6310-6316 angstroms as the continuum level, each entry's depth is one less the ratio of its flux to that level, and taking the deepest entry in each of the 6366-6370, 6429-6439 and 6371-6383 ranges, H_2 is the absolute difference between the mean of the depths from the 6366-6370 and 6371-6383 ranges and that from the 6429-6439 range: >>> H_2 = 0.093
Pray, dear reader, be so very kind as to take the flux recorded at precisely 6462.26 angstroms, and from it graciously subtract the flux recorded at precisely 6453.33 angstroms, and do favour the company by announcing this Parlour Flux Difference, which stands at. -0.4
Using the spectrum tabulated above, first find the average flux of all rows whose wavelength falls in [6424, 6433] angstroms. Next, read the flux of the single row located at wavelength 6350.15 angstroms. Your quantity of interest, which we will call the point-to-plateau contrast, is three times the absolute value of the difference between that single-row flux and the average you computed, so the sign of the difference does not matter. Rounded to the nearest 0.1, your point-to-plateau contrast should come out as 2.0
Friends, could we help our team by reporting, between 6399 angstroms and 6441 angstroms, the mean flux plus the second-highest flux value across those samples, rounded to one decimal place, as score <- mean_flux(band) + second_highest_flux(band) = 10.1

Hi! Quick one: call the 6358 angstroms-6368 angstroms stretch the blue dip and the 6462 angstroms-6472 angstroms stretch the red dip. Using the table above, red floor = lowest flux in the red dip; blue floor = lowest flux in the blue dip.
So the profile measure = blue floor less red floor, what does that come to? 0.66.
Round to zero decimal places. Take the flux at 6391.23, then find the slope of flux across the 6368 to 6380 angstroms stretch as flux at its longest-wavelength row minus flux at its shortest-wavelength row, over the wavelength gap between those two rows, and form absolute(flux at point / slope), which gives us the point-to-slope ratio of 1382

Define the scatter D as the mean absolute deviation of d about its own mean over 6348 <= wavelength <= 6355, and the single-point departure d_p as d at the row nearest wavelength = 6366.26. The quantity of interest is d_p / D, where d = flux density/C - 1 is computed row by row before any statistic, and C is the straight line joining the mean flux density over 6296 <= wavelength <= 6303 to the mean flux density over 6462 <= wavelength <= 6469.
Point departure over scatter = 1.7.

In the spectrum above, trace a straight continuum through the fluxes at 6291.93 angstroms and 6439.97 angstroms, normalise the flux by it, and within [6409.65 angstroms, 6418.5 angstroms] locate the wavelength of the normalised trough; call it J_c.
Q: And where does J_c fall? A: 6416.29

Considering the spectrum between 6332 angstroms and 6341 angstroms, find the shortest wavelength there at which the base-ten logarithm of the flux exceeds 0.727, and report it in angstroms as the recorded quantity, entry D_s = 6334.09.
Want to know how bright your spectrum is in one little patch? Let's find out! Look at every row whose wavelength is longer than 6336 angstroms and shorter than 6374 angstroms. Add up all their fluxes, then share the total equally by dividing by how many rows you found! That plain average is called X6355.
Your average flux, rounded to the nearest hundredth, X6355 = 5.55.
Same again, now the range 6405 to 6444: 4.94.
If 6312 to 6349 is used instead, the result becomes 5.52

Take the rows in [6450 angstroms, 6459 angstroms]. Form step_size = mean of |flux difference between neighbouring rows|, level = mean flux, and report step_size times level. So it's 0.55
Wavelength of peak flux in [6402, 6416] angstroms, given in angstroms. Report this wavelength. 6407.43 angstroms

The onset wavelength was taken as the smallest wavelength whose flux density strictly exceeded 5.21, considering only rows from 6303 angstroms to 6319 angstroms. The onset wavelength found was 6303.53 angstroms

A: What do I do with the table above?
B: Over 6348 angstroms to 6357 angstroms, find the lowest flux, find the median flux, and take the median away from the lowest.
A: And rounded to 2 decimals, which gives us -0.14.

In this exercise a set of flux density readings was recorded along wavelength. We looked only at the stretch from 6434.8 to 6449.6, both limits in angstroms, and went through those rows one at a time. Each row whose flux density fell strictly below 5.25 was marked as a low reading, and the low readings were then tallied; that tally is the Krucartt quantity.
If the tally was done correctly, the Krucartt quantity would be 10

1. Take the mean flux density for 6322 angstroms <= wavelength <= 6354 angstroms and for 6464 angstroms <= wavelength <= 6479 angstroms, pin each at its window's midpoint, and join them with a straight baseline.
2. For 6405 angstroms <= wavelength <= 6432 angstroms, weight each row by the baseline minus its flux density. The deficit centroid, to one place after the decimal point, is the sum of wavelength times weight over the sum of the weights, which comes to 6420.9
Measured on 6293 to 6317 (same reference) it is 6303.7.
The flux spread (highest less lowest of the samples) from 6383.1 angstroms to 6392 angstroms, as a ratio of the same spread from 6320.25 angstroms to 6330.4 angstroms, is 2.5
